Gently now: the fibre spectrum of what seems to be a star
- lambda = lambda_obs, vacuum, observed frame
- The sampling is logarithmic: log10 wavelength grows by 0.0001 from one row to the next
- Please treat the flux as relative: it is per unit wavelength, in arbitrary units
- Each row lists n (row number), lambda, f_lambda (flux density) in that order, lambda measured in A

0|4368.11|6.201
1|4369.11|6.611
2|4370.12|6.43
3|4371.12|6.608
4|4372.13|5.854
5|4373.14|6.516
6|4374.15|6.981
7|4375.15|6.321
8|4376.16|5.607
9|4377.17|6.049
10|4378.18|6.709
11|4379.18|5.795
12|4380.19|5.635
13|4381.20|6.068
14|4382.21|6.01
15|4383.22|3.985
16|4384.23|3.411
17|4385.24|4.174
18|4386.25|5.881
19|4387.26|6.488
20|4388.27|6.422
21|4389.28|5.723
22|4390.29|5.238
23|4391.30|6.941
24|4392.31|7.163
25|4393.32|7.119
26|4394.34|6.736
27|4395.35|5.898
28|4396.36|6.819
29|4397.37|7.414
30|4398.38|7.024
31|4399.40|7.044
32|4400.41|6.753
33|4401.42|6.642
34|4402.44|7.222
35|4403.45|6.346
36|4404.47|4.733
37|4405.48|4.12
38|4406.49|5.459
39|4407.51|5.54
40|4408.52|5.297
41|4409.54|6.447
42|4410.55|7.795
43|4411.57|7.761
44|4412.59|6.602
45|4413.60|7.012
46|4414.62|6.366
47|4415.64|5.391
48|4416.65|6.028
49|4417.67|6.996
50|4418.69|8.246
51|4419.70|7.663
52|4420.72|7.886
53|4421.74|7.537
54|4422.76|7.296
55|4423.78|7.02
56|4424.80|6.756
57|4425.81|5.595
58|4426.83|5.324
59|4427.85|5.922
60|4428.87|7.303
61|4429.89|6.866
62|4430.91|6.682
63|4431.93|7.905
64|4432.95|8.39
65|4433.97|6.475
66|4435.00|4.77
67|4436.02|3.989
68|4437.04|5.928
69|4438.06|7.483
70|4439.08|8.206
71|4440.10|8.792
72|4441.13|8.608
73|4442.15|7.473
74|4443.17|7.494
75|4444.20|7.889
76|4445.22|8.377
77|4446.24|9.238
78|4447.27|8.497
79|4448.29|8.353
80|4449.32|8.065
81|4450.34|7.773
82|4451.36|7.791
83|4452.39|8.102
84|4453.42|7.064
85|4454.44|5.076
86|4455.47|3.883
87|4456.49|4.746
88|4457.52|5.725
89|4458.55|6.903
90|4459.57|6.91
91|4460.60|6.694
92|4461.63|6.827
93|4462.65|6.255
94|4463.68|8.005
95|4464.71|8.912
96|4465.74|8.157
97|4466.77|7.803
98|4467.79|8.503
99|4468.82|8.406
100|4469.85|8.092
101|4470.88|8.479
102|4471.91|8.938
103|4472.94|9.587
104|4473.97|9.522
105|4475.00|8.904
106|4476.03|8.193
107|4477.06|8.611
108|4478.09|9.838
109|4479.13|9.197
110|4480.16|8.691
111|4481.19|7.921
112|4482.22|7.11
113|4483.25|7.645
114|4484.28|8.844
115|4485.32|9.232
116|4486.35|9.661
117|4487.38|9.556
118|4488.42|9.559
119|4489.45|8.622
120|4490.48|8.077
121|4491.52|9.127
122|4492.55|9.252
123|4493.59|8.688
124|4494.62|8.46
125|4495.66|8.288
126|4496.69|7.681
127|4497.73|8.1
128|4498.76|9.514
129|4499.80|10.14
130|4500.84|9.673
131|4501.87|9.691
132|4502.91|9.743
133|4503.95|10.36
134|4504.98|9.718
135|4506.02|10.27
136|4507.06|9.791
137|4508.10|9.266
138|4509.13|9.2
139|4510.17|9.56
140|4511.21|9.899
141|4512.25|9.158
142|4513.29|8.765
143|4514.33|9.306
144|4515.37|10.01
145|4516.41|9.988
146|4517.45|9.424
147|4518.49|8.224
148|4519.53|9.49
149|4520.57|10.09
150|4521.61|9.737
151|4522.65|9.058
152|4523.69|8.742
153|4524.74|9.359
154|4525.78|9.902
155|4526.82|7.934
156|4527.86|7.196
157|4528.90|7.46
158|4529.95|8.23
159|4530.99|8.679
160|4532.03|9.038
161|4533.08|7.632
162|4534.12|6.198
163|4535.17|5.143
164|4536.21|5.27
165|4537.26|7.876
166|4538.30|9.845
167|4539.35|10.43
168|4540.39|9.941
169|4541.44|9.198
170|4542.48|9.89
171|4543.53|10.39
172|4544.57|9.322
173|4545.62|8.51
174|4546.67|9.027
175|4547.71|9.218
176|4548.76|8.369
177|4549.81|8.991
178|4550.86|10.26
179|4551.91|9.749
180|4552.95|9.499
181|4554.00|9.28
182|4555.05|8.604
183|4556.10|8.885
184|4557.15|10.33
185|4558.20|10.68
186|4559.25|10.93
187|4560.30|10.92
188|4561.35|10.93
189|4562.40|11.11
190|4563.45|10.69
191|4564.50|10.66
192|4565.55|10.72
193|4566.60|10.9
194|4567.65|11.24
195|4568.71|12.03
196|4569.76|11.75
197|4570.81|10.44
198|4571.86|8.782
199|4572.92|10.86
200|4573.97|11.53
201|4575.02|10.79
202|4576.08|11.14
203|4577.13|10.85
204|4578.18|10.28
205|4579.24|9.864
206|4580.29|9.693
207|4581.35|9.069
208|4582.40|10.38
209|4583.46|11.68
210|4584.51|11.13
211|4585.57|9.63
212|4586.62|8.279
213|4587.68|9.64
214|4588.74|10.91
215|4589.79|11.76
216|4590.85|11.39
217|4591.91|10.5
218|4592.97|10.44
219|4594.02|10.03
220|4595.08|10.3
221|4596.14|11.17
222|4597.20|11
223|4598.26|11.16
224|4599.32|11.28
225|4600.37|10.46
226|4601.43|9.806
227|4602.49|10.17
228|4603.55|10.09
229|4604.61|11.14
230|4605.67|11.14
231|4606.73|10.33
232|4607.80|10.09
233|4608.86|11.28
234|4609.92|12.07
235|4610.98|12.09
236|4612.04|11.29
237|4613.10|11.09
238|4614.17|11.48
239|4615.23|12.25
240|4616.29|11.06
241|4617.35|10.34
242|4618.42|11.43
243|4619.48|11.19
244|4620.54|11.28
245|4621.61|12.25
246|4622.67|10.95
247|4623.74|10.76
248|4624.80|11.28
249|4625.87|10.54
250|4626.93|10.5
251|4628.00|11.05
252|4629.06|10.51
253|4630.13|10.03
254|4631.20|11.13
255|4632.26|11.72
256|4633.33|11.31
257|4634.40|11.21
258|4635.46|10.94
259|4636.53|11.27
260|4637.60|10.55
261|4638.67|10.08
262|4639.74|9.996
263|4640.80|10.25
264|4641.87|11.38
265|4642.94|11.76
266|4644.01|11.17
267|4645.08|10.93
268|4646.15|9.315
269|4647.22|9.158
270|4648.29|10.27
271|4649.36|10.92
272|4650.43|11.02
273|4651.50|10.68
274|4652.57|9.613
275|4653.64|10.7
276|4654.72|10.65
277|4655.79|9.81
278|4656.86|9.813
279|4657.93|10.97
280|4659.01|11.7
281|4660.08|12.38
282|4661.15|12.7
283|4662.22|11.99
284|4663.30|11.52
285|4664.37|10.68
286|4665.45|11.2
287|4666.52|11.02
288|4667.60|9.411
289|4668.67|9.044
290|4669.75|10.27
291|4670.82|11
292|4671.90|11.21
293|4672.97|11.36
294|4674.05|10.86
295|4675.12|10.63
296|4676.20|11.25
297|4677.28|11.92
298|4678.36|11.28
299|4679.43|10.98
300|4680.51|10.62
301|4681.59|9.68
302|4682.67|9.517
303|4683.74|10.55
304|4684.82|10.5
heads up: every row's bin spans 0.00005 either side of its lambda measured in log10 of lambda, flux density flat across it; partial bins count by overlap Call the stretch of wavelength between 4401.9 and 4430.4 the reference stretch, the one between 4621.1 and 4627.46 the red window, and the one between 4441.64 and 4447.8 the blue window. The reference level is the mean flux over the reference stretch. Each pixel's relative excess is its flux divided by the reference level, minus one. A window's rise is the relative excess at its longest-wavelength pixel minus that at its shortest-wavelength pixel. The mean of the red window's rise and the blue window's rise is -0.056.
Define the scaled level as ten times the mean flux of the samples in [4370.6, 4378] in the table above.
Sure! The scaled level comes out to 63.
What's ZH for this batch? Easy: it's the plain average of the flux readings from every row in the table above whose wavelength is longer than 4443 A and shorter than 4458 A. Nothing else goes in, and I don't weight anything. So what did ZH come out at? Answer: 7.2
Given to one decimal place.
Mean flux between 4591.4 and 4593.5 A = 10.5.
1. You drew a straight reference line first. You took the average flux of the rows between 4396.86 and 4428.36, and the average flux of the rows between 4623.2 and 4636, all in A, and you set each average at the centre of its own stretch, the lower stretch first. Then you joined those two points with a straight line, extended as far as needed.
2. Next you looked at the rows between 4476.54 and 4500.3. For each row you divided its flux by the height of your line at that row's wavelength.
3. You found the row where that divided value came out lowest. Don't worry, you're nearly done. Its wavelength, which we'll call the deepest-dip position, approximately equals 4482.22 A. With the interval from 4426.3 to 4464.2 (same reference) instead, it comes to 4455.47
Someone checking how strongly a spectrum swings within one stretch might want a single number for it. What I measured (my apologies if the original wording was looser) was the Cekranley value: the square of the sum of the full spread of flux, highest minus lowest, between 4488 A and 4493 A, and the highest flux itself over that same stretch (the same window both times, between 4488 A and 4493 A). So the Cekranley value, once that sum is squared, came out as 122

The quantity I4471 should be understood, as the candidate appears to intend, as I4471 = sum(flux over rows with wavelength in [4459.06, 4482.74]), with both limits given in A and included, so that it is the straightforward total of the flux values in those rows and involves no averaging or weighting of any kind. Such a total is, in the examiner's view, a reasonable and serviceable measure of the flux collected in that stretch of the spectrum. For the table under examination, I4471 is 190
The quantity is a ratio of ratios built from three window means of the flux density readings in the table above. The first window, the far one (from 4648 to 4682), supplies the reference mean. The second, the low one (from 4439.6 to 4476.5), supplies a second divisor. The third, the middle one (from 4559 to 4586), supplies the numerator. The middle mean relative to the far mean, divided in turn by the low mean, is 0.128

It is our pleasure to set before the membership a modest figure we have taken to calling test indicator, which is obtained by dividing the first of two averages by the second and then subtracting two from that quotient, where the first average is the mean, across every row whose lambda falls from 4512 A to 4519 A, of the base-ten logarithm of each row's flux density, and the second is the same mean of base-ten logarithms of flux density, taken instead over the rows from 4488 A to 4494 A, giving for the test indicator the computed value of -0.98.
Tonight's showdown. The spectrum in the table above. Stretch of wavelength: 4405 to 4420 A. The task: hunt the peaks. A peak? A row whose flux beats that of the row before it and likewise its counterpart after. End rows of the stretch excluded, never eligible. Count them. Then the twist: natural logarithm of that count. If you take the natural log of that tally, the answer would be 1.4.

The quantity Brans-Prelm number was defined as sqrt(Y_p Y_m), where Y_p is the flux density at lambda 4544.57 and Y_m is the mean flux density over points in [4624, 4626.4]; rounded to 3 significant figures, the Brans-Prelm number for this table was 10.1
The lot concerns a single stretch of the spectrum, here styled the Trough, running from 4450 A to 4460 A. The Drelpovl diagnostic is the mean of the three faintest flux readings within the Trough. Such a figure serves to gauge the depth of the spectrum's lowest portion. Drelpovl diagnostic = 5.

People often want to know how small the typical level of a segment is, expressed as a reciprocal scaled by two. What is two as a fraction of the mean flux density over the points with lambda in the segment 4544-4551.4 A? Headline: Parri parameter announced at 0.22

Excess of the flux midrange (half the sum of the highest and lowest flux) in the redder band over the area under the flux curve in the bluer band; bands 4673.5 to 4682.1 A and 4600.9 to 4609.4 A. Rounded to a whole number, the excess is -78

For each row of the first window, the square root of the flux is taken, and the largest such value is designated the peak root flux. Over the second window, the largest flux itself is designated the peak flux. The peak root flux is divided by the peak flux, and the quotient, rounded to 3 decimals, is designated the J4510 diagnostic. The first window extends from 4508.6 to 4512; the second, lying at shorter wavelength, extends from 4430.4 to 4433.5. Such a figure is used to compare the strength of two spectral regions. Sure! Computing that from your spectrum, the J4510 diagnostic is 0.375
